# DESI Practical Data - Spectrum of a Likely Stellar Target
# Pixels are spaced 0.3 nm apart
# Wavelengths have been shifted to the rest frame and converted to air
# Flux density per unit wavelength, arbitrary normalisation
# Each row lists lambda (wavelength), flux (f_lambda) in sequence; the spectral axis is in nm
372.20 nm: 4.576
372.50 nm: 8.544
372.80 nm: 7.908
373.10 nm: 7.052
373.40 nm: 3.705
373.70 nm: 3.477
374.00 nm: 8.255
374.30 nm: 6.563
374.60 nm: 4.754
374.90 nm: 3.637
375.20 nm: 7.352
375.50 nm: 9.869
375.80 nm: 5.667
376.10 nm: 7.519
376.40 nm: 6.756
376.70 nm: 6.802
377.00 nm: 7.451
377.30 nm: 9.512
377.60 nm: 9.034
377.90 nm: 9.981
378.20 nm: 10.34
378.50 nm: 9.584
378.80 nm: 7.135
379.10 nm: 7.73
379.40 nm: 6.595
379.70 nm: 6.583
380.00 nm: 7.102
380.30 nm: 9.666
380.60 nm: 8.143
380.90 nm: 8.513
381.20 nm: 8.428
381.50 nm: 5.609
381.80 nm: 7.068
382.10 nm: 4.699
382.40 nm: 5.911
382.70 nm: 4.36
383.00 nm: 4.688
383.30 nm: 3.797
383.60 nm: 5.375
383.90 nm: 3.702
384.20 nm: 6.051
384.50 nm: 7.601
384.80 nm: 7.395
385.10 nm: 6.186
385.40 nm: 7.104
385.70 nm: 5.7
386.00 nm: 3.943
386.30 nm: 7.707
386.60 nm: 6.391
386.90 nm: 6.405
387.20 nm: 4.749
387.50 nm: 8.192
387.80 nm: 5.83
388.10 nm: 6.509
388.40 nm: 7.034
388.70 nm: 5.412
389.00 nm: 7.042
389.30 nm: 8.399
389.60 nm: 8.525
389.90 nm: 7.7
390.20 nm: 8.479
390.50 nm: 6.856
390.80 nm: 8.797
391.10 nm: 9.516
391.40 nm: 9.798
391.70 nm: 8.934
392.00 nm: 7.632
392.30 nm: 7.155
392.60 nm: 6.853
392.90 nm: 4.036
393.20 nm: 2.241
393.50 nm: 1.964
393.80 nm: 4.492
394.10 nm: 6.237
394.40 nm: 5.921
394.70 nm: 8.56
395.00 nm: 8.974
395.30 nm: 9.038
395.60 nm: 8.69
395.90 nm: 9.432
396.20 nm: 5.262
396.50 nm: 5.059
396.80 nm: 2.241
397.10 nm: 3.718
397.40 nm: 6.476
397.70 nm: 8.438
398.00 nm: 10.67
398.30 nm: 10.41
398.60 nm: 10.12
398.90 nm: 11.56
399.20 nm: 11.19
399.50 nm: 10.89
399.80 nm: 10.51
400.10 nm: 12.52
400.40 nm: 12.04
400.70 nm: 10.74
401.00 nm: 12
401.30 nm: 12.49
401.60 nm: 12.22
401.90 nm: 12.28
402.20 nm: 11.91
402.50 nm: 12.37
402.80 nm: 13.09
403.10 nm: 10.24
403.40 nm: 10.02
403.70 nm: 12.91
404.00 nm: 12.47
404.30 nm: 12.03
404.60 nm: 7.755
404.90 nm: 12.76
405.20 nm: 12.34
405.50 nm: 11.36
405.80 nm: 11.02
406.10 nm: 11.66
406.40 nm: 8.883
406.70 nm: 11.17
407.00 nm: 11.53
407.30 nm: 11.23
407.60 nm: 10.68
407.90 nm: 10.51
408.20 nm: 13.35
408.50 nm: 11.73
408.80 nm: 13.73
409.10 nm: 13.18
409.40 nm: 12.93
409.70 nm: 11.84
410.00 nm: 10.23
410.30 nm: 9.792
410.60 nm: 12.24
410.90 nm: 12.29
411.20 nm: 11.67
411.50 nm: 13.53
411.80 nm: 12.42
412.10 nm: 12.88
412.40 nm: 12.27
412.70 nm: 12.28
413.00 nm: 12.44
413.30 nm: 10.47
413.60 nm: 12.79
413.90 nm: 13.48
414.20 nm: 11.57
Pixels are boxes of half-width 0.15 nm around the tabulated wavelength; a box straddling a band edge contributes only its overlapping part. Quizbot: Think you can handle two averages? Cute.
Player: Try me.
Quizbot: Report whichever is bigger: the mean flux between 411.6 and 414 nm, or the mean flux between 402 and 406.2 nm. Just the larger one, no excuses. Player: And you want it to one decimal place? 12.4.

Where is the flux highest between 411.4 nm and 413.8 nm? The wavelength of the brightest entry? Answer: 411.50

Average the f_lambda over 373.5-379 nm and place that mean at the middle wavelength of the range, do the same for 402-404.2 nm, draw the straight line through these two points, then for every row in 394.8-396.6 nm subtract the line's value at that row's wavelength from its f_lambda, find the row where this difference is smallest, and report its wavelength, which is 396.50 nm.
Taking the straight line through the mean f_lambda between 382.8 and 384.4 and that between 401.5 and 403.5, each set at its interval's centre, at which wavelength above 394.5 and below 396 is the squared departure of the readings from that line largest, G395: 395.60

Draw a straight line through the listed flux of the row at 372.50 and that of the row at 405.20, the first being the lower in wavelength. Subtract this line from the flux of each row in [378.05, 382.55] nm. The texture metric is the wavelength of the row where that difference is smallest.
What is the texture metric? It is 382.10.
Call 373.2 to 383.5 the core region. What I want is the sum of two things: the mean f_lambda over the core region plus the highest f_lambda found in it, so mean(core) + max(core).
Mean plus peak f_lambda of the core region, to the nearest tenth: 17.3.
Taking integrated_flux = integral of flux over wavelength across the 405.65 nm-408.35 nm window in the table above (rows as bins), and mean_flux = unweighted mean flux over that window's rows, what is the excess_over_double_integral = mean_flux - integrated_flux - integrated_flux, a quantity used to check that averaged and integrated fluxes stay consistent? -49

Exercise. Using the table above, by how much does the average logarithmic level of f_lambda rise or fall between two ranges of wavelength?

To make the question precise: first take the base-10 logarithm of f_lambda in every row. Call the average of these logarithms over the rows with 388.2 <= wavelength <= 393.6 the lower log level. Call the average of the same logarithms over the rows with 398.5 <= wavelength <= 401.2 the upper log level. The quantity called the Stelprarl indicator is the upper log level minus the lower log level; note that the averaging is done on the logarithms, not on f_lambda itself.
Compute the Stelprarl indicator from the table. 0.24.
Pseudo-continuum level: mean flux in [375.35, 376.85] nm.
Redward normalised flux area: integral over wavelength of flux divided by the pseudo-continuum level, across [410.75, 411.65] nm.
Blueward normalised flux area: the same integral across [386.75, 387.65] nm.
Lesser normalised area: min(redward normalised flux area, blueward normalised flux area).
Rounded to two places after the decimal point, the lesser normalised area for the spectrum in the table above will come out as 0.79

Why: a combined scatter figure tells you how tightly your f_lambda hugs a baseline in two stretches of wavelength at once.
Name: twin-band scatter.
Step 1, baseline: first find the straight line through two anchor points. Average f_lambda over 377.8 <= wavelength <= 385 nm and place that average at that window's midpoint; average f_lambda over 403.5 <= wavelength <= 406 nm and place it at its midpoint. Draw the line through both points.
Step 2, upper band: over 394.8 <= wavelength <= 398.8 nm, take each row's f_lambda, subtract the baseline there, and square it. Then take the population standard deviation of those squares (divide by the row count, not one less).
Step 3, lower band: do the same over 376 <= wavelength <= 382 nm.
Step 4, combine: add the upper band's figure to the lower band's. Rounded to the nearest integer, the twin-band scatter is 23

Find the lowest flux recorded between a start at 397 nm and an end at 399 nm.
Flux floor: 3.718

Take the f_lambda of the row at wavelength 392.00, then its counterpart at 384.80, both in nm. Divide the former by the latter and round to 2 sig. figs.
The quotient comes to 1.0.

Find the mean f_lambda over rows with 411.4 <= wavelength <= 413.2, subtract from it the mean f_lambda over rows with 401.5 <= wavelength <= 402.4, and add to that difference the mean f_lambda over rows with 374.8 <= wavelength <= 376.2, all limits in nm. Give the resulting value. 7.3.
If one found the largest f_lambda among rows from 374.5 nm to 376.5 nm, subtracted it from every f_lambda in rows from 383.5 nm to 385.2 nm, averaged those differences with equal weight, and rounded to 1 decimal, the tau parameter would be -3.8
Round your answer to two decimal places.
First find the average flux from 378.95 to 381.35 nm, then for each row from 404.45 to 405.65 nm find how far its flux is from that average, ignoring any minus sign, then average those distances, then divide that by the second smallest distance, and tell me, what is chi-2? 0.93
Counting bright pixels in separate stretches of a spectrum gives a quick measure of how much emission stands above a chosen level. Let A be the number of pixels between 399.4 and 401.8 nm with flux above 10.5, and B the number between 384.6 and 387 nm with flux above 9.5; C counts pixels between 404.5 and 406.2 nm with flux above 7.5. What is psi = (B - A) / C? -1.3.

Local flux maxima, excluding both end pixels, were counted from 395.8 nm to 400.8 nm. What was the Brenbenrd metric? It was 3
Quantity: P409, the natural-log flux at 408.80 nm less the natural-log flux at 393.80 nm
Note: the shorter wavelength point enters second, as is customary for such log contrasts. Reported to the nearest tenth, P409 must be 1.1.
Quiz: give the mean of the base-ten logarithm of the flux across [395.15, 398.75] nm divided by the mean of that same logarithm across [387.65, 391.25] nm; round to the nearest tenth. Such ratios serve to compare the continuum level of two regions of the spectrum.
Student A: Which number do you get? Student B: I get 1.0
